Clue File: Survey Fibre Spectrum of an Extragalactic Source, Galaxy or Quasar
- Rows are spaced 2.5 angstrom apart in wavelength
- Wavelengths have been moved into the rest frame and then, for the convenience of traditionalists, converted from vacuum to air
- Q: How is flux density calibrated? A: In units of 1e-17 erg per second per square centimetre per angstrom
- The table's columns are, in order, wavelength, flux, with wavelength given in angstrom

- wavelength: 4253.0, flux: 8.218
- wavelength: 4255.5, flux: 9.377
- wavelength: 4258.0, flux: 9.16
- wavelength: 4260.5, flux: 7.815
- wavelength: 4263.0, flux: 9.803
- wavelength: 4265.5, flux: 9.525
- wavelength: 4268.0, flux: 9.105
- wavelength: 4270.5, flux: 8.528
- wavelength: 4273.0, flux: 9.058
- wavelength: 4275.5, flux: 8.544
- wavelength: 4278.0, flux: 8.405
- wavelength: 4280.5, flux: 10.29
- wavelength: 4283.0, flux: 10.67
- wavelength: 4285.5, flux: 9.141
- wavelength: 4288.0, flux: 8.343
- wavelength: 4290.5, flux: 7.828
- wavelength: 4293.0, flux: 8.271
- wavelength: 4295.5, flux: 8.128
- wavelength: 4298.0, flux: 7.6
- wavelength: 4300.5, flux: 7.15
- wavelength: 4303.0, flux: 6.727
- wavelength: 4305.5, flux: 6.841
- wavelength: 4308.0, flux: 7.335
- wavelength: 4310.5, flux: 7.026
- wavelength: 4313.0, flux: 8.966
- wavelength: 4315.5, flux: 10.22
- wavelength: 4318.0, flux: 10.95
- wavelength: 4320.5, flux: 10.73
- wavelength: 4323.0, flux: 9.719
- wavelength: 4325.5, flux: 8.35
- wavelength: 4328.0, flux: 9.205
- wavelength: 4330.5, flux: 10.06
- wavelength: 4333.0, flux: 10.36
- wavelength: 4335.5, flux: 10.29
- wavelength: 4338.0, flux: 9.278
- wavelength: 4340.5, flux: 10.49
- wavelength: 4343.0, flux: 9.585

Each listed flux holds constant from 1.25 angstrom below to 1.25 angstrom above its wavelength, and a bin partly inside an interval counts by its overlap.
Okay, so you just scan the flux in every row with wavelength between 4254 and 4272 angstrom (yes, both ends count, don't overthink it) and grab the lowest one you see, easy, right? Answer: 7.815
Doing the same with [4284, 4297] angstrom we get 7.828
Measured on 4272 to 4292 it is 7.828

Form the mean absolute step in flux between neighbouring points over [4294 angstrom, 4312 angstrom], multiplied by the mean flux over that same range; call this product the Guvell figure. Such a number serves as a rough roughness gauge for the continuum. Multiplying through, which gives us 2.8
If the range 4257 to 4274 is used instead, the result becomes 7.7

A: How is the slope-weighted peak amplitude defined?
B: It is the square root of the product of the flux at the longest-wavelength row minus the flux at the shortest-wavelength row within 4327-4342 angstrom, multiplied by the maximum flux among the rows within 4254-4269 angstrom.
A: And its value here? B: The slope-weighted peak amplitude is 3.5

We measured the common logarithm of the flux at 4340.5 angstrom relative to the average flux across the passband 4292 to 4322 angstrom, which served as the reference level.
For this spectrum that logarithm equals 0.10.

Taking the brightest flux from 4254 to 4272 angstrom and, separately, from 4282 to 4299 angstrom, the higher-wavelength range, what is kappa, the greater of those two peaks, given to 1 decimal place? 10.7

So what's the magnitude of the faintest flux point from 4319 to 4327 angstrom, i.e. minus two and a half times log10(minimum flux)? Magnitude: -2.30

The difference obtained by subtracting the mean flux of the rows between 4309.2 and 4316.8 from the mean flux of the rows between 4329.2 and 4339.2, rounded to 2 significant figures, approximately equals 1.3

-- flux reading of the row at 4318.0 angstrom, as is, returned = 10.95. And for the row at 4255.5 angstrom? 9.377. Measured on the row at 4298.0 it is 7.6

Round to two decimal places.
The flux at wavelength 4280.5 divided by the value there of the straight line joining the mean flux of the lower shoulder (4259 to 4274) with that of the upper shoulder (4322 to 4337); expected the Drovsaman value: 1.13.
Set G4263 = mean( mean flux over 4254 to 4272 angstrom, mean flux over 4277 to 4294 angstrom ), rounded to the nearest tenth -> 9.0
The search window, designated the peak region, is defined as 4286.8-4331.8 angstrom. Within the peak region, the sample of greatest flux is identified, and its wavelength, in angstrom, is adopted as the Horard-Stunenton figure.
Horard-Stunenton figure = 4318.0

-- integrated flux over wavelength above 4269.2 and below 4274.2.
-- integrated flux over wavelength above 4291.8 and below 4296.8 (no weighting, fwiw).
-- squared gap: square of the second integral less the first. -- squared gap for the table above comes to 9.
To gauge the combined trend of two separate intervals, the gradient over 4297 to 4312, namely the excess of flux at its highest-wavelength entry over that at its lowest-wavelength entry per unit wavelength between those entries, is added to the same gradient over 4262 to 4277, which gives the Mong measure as -0.15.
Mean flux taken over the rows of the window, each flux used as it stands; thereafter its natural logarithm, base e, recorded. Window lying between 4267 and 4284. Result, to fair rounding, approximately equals 2.2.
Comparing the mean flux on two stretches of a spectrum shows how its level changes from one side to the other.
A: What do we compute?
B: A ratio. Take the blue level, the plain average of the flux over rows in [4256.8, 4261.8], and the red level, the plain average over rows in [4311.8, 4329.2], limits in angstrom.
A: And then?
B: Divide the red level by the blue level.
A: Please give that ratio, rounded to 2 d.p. 1.15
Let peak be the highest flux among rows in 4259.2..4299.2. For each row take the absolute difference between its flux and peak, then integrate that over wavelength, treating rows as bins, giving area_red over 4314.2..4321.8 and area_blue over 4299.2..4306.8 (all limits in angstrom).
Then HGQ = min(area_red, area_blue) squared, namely 4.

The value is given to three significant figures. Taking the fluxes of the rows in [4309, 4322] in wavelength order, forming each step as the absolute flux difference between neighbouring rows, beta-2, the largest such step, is 1.94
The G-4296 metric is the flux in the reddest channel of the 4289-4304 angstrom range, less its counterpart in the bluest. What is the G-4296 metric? -1.1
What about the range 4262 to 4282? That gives 0.5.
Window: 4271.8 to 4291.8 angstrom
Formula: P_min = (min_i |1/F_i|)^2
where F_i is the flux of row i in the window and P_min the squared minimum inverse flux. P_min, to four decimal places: 0.0088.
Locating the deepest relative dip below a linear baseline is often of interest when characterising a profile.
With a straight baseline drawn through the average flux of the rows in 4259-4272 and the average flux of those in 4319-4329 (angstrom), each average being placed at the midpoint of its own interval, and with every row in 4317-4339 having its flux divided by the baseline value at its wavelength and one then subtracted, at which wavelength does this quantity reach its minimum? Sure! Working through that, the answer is 4325.5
